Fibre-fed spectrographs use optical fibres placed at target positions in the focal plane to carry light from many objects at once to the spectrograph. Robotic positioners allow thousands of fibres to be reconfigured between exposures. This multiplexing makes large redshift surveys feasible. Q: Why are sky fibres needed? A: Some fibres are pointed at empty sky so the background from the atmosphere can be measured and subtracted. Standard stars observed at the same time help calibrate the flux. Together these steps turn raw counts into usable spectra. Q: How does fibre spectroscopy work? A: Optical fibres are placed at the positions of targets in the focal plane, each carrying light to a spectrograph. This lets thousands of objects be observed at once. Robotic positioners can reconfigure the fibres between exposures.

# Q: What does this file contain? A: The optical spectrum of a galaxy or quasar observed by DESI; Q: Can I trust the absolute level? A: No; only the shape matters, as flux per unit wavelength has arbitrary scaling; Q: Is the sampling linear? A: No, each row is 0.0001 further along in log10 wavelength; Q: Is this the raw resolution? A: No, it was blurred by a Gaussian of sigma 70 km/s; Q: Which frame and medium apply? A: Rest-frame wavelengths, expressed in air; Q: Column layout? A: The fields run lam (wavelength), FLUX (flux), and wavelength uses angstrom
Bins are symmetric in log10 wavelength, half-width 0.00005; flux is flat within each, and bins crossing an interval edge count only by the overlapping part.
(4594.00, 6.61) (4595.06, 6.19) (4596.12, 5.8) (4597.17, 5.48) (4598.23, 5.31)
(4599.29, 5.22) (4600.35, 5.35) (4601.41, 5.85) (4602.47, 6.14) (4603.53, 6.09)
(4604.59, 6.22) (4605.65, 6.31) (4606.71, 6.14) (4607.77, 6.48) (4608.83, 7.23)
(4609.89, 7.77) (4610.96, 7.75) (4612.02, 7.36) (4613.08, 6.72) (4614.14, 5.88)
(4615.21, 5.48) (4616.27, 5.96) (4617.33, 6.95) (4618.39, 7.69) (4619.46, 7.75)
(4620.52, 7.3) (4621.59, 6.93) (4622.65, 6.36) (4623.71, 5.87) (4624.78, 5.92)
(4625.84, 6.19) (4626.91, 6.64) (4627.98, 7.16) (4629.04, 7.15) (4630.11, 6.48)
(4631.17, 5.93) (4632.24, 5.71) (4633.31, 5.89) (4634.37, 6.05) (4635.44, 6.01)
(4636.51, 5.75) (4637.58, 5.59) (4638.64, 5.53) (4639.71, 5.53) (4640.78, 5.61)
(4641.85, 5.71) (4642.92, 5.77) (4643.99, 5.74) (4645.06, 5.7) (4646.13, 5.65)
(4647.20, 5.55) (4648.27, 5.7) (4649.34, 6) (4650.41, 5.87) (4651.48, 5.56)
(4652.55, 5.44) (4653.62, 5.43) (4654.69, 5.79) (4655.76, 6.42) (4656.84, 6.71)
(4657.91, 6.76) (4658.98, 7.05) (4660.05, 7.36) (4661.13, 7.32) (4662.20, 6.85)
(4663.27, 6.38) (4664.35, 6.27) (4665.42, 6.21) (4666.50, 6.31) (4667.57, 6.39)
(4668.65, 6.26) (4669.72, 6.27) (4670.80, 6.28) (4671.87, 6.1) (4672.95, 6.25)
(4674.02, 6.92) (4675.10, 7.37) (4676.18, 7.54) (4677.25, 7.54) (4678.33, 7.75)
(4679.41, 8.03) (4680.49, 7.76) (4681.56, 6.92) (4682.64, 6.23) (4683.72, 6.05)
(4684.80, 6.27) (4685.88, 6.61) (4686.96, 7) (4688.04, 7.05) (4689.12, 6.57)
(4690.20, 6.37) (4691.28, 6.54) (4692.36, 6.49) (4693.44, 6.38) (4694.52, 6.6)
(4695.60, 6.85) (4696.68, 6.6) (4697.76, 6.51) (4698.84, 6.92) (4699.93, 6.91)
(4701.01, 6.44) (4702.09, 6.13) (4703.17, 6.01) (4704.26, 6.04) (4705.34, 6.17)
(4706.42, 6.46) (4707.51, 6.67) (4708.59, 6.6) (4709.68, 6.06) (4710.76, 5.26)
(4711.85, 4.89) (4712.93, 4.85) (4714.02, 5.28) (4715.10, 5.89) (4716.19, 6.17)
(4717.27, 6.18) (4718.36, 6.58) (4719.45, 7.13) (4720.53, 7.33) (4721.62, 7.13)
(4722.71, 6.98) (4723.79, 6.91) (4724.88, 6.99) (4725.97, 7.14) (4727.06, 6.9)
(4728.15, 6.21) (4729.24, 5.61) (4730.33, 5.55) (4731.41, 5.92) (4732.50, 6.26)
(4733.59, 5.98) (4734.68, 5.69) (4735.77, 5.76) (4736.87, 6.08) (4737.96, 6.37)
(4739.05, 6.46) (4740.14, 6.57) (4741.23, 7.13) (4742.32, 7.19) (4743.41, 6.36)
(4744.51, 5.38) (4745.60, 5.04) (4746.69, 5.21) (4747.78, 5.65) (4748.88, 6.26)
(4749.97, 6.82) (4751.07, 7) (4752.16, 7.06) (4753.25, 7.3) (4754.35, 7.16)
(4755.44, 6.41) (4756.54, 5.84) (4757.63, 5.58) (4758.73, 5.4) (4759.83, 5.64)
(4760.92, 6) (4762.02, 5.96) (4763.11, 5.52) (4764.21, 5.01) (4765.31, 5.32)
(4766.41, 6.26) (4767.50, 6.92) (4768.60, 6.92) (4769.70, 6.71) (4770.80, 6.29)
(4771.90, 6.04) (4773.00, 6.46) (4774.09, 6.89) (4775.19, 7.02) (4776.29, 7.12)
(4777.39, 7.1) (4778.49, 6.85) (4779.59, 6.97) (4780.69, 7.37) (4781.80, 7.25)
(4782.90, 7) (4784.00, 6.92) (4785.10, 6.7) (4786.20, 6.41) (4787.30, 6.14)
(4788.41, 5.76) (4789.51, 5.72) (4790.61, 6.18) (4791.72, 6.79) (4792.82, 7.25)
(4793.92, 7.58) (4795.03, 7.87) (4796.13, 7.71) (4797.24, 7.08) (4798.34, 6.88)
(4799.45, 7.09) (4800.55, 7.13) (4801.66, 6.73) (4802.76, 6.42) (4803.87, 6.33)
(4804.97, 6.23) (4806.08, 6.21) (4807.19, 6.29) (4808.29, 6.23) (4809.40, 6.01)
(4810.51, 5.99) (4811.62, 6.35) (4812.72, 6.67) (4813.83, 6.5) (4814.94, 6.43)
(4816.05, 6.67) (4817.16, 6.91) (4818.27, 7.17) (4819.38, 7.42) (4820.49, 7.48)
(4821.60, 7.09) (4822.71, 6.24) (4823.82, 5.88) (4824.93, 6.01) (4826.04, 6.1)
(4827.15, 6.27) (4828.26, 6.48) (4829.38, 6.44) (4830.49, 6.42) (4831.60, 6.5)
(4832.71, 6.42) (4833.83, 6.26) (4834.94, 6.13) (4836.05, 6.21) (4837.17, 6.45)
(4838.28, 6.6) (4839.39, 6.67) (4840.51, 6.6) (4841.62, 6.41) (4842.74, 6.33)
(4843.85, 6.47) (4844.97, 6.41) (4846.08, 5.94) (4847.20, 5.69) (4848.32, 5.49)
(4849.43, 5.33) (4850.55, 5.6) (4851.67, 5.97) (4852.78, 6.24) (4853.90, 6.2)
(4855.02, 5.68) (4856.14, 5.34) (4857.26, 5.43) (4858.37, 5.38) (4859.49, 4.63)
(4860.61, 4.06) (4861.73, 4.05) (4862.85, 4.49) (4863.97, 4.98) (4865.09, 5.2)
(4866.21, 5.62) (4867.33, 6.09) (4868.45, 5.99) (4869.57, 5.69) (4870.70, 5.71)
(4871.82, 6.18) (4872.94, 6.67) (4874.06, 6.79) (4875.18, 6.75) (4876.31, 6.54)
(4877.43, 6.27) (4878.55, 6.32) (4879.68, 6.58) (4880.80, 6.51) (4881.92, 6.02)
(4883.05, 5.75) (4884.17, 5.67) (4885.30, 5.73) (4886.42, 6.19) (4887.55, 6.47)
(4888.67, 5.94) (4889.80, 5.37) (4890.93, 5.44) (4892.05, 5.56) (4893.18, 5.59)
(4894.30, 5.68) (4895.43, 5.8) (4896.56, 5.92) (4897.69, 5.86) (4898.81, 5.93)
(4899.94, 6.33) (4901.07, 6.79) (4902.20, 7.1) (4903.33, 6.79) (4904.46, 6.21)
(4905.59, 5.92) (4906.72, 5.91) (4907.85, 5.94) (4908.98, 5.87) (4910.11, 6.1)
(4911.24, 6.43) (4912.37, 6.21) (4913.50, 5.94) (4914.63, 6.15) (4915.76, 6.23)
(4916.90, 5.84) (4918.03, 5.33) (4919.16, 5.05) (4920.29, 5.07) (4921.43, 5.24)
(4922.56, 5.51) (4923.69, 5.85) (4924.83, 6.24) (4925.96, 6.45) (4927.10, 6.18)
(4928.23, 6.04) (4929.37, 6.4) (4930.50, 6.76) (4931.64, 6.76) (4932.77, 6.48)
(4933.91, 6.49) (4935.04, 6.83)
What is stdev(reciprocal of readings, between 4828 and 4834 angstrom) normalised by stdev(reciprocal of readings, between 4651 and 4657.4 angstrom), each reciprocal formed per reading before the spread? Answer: 0.14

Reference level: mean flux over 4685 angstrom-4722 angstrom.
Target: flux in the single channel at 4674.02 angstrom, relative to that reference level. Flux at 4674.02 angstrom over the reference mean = 1.09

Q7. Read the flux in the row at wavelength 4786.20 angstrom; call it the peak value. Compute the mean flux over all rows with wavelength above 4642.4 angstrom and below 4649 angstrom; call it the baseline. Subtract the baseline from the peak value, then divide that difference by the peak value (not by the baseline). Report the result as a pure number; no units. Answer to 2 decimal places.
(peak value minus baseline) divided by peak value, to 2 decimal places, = 0.11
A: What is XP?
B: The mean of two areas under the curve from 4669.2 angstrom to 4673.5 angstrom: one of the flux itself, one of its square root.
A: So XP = 19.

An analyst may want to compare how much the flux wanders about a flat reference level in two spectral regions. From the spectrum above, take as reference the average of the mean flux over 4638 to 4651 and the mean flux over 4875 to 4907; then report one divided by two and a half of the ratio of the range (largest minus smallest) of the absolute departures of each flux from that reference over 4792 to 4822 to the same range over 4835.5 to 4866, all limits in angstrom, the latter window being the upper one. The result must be 0.42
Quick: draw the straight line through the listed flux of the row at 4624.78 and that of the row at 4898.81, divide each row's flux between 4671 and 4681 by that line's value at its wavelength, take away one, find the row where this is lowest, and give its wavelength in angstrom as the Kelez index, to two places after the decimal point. 4671.87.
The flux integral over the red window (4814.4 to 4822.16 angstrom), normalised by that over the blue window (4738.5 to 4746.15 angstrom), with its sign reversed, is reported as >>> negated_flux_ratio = -1.13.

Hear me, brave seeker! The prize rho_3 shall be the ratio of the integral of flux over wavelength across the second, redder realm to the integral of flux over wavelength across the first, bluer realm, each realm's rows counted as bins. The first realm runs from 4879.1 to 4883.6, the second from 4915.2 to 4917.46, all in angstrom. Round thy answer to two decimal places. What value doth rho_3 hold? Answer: 0.49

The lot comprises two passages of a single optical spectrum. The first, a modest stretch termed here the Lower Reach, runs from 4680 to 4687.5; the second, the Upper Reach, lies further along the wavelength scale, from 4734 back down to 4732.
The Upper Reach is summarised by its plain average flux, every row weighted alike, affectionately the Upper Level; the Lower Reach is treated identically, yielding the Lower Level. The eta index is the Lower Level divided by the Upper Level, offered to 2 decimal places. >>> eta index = 1.09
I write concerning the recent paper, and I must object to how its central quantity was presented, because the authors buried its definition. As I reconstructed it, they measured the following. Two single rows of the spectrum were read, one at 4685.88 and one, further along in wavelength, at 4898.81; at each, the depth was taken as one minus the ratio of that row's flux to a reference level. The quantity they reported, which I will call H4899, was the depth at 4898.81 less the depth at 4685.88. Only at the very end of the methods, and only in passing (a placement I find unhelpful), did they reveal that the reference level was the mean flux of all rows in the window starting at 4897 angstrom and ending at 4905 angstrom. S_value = 0.11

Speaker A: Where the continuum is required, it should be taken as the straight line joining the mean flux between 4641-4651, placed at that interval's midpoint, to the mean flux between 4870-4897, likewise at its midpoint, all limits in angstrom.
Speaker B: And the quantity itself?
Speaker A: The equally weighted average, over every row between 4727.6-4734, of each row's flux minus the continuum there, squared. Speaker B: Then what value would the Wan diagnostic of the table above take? 0.08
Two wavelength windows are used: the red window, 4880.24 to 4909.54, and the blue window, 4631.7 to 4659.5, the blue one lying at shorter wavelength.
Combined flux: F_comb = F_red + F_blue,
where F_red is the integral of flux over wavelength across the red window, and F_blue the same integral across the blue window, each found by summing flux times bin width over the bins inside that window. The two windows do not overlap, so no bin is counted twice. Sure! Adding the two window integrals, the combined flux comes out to 339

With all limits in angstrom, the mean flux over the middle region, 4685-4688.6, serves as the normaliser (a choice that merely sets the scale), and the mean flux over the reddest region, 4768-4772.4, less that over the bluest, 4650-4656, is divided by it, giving 0.11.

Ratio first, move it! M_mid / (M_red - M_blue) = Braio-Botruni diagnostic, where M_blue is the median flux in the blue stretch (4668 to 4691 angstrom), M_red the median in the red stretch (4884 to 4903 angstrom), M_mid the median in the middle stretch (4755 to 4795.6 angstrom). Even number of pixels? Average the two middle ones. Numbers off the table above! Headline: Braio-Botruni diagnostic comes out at -9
